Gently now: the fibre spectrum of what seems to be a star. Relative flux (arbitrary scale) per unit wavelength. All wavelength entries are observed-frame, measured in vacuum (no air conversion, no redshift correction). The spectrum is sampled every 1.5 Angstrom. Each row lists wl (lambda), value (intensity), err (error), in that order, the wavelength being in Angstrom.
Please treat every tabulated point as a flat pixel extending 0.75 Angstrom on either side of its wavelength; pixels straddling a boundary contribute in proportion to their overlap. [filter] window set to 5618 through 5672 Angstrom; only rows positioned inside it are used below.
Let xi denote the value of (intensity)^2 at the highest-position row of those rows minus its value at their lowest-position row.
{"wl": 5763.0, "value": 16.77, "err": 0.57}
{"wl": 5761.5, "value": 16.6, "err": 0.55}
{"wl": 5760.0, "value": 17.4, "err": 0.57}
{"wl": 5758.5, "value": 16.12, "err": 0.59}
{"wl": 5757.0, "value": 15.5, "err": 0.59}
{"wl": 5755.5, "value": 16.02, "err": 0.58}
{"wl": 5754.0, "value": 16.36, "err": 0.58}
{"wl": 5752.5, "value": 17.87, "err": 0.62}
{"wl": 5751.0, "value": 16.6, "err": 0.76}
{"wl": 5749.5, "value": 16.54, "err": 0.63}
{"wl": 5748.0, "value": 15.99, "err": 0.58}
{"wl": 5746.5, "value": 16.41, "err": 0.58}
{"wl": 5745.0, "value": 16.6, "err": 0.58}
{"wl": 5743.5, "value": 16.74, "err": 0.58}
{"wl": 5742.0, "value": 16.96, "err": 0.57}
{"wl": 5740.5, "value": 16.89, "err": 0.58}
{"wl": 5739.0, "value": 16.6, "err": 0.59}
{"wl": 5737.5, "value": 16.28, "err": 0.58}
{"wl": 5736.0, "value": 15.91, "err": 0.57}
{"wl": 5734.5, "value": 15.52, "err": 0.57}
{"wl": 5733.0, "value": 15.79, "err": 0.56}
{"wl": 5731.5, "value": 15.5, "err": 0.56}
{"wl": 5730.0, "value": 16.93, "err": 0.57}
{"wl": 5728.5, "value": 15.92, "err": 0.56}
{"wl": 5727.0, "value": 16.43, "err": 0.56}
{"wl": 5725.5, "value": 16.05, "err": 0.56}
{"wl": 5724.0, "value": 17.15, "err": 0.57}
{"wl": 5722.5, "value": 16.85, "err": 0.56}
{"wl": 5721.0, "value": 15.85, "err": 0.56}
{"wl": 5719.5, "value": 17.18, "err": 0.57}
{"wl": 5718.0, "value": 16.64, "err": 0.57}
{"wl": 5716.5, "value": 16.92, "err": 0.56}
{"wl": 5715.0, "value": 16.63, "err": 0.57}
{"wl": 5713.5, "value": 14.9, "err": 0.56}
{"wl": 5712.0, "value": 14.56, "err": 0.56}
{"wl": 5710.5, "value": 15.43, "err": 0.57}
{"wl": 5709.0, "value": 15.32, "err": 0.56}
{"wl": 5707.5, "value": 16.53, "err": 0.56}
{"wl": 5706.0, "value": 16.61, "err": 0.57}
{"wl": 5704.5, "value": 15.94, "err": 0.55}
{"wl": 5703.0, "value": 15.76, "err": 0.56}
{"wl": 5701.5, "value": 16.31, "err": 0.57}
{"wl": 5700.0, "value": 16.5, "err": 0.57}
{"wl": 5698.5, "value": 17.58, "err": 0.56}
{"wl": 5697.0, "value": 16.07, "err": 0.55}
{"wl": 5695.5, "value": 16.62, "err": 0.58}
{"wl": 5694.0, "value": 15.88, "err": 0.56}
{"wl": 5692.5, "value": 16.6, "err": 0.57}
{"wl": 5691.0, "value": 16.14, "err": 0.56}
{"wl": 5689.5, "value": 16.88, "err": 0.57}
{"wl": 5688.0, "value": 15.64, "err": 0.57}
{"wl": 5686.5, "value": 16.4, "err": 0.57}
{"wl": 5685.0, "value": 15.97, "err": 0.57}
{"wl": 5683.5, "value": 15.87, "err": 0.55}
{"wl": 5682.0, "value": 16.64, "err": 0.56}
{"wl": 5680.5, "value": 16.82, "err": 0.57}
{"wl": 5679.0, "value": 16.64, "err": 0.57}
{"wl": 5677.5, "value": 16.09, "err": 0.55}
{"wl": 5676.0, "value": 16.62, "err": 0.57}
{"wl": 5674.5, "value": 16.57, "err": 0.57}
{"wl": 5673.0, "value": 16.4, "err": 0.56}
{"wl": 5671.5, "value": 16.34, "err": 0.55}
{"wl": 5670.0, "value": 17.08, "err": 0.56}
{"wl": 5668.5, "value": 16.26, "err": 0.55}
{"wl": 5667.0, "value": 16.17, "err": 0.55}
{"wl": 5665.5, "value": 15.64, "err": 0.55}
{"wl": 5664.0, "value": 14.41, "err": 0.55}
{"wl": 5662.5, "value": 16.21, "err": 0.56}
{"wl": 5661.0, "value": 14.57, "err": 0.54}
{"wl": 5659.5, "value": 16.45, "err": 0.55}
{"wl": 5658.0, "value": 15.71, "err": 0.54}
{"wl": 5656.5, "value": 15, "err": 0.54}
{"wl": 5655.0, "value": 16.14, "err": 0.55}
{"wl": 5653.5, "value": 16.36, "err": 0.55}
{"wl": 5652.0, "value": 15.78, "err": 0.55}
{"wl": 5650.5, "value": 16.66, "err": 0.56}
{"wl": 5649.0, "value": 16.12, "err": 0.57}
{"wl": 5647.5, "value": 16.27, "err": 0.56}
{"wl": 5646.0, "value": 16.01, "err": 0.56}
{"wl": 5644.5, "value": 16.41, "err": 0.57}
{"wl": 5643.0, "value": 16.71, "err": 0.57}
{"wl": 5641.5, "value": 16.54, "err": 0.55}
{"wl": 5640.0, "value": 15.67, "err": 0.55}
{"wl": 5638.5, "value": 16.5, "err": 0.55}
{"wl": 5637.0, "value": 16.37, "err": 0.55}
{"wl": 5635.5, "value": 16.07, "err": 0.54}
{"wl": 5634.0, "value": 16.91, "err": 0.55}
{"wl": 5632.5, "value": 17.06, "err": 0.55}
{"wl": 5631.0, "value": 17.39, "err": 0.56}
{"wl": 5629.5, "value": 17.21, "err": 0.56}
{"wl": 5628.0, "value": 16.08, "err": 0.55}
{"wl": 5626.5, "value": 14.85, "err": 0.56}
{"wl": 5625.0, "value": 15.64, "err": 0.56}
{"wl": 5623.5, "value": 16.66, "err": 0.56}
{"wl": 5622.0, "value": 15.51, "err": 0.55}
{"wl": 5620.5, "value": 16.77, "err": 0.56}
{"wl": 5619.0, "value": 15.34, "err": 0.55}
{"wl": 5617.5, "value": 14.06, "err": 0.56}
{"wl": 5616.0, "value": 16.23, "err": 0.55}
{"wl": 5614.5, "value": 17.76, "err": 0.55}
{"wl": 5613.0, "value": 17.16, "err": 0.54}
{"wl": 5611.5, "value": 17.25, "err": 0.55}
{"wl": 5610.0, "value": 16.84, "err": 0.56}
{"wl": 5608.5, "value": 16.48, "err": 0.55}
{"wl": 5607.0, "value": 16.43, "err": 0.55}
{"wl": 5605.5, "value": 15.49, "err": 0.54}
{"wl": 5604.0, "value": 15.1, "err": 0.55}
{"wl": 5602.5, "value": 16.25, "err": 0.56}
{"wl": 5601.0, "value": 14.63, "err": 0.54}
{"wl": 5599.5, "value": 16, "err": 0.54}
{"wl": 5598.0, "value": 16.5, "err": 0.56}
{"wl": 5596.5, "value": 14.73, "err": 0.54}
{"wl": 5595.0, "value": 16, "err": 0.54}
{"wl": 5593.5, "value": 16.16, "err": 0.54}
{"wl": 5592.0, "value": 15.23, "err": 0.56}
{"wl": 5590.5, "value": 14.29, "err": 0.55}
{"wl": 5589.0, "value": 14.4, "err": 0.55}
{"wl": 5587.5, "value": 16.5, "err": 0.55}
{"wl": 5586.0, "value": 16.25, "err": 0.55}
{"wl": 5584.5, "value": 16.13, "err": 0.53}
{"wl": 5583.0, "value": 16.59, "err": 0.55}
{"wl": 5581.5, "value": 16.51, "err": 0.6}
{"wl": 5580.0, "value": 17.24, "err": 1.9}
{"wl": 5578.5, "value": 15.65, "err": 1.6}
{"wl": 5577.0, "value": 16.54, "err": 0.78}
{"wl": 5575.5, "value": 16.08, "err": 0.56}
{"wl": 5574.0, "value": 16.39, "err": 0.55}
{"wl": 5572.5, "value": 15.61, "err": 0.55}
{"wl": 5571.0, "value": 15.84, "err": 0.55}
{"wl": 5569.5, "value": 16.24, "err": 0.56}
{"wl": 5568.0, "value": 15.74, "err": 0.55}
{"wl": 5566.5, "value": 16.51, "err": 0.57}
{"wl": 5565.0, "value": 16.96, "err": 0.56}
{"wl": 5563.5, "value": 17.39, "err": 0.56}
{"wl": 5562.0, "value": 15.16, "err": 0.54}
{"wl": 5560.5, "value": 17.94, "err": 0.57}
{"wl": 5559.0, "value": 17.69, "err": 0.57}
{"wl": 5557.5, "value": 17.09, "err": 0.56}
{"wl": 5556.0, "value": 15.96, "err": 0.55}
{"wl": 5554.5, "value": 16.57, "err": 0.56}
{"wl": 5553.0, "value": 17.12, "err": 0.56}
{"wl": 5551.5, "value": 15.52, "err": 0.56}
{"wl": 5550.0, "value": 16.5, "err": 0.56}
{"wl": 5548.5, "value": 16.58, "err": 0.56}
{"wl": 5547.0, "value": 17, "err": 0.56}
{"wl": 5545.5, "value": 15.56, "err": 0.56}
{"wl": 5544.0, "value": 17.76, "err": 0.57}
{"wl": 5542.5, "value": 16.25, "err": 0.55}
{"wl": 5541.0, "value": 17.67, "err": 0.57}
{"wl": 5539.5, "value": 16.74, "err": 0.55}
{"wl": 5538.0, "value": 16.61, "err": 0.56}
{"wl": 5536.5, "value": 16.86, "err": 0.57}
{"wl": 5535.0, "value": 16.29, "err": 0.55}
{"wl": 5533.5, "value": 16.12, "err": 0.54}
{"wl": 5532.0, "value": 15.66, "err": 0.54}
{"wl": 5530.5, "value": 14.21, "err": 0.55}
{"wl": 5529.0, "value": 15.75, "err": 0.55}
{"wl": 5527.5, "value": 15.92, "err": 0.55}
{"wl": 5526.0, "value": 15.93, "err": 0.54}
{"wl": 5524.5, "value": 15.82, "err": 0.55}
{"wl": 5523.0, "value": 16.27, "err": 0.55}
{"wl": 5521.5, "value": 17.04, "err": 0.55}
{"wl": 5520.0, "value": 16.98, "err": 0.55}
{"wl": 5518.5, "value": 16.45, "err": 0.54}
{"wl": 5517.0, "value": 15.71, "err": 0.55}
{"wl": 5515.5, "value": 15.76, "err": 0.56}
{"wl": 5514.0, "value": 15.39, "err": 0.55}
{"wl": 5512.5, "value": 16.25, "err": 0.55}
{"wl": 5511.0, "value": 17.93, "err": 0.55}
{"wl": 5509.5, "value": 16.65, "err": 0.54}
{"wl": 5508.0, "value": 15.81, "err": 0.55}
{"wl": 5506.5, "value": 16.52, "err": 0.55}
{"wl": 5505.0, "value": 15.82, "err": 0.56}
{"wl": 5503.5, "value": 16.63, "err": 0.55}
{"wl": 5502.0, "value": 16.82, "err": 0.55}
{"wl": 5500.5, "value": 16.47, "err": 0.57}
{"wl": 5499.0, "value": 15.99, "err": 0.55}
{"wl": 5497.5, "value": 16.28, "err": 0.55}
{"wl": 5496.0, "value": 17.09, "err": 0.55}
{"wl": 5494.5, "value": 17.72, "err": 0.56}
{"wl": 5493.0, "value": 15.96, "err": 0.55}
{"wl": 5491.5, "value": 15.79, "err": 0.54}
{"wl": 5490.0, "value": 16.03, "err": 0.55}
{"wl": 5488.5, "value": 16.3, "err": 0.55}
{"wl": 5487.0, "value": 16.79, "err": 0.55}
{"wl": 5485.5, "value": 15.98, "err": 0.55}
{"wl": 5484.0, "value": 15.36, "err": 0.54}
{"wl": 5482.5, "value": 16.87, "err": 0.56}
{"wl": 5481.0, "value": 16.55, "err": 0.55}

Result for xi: 32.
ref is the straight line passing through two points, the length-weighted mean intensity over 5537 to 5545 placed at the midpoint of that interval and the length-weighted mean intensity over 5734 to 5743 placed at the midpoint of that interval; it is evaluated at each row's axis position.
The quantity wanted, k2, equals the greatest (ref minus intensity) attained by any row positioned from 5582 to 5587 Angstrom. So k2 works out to 0.7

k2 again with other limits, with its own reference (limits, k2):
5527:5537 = 2.8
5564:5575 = 1.3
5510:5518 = 1.6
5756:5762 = 0.8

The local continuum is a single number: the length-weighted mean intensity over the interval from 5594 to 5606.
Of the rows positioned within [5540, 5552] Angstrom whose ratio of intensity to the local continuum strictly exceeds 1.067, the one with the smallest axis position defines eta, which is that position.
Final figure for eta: 5541.0 Angstrom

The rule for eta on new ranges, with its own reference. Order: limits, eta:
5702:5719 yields 5716.5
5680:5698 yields 5680.5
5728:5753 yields 5730.0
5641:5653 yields 5643.0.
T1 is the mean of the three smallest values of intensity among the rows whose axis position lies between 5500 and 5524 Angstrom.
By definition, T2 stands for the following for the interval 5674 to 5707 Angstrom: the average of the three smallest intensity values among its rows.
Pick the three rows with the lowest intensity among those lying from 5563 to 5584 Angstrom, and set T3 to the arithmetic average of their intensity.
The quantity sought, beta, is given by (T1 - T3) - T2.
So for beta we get -15.8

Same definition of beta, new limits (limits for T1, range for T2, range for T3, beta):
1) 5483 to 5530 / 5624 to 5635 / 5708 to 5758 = -15.0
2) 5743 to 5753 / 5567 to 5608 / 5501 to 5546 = -13.2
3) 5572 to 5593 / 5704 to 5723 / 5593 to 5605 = -15.1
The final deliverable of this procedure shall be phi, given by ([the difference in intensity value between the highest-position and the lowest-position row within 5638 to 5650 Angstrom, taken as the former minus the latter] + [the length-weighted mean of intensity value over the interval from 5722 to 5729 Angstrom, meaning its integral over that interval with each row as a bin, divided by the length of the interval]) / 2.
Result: 8.1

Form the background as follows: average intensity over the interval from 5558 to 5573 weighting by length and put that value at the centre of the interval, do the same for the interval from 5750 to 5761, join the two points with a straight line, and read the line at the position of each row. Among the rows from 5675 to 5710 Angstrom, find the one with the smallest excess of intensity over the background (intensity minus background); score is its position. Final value 5709.0 Angstrom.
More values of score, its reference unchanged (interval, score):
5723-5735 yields 5731.5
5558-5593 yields 5590.5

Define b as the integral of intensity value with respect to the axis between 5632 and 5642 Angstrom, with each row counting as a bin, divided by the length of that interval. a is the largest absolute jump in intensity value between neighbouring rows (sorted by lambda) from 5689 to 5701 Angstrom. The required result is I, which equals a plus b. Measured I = 17.9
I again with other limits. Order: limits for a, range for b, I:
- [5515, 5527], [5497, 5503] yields 17.2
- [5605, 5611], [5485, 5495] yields 17.3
